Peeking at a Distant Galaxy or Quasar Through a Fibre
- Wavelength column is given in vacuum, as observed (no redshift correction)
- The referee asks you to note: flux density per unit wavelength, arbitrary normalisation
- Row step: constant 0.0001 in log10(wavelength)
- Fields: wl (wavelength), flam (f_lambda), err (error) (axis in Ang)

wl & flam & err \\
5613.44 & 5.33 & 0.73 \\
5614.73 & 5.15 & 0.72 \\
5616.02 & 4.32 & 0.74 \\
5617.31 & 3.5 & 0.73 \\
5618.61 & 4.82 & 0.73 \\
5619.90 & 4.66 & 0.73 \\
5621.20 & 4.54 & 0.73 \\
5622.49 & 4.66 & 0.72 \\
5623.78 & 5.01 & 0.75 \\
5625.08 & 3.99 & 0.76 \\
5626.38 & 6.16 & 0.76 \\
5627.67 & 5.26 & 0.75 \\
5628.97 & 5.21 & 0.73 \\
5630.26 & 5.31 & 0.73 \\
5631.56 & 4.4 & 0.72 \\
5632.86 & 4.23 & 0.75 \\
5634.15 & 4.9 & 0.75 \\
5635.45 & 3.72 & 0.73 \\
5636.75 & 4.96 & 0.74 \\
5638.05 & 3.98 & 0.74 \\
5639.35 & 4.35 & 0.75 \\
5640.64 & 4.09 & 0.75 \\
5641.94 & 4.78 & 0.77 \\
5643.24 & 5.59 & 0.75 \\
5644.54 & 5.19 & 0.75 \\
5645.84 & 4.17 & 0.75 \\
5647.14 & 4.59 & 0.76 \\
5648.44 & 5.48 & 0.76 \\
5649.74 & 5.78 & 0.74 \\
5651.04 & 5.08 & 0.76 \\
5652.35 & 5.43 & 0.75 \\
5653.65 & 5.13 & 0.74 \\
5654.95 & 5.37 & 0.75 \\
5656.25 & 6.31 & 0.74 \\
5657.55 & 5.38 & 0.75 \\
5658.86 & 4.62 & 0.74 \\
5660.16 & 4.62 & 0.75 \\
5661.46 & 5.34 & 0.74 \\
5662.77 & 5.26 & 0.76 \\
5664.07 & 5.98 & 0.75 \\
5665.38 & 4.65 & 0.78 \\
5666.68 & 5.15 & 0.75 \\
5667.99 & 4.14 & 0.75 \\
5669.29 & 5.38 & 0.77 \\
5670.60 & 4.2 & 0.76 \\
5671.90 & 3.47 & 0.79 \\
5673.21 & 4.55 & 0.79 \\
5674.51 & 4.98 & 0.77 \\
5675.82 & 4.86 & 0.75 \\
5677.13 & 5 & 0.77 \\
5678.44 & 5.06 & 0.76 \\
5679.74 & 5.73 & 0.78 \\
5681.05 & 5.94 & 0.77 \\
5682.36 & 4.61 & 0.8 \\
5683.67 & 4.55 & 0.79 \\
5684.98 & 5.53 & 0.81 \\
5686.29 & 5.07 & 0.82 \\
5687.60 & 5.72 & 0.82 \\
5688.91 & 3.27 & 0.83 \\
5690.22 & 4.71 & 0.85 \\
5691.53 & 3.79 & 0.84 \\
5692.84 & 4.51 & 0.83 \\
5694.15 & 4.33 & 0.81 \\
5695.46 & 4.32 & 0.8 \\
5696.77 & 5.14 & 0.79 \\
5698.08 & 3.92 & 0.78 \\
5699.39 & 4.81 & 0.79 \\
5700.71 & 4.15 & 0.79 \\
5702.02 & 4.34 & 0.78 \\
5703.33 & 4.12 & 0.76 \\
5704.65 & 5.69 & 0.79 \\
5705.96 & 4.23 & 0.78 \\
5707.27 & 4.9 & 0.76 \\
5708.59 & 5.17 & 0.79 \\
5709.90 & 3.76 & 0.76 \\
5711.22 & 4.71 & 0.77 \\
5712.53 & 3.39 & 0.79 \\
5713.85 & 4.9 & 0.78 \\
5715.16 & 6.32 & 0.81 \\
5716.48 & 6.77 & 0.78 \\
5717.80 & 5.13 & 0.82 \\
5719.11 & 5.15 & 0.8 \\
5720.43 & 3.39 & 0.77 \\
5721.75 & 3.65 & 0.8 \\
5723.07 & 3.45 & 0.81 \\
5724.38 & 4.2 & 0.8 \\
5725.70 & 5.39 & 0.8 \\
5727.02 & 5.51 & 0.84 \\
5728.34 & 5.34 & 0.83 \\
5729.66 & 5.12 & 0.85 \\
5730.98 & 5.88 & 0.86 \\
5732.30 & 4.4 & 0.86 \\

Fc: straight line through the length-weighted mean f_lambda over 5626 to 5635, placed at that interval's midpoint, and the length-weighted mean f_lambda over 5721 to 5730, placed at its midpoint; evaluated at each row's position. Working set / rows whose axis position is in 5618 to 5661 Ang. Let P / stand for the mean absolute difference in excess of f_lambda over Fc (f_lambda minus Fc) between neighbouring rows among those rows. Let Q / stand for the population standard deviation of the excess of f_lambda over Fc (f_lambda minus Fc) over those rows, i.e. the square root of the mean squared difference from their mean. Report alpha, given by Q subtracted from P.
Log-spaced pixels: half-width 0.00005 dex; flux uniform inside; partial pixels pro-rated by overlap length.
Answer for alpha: -0.01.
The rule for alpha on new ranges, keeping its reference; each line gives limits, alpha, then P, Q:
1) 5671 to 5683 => -0.17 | 0.51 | 0.68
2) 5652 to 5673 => 0.03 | 0.71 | 0.68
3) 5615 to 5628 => 0.08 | 0.77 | 0.69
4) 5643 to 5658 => 0.06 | 0.59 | 0.53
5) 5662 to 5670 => 0.39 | 0.96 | 0.57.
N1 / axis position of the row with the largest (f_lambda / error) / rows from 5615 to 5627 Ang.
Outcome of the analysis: 5626.38 Ang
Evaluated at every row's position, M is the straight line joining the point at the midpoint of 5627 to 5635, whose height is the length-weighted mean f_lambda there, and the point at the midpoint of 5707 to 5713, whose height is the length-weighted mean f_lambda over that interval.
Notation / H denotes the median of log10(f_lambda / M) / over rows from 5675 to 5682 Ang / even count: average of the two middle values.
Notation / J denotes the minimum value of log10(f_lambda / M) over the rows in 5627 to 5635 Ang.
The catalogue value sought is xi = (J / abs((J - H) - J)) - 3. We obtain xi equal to -4.4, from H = 0.044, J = -0.06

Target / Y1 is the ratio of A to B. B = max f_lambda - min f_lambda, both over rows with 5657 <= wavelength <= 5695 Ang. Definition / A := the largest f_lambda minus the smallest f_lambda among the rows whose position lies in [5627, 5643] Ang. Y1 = 0.6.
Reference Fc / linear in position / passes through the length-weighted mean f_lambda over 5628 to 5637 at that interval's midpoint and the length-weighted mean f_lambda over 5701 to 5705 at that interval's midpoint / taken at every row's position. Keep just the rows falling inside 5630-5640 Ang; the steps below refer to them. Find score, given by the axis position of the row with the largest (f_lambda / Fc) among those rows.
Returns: 5630.26 Ang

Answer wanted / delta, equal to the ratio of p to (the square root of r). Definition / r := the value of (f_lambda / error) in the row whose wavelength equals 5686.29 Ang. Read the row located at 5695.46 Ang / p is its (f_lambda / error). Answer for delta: 2.2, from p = 5.4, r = 6.2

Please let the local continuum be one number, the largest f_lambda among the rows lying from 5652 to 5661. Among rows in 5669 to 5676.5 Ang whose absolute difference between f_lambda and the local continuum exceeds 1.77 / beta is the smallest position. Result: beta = 5670.60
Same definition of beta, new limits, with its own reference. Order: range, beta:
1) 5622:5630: 5625.08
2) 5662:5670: 5667.99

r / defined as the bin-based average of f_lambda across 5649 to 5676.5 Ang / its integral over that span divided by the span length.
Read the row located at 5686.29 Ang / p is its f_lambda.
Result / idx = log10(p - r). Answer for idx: -1.43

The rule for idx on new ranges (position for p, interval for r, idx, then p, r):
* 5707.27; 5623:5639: -0.83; 4.9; 4.8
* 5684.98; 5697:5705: 0.02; 5.53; 4.5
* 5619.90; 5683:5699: -1.08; 4.66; 4.6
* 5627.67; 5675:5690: -0.62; 5.26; 5.0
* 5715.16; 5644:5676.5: 0.12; 6.32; 5.0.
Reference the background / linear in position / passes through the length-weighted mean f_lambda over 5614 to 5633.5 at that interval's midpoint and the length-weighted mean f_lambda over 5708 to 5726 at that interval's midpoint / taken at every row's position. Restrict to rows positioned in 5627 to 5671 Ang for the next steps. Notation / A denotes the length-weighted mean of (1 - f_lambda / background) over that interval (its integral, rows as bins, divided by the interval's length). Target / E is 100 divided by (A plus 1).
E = 105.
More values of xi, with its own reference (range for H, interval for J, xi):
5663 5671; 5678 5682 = -1.0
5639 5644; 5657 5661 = -3.3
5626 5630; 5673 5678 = -3.2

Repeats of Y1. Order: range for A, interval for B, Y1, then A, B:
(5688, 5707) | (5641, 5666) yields 1.1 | 2.4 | 2.1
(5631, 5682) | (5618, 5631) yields 1.3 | 2.8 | 2.2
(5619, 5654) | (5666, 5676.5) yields 1.3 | 2.4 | 1.9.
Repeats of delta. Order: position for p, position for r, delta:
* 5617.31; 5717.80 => 1.9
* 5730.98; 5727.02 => 2.7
